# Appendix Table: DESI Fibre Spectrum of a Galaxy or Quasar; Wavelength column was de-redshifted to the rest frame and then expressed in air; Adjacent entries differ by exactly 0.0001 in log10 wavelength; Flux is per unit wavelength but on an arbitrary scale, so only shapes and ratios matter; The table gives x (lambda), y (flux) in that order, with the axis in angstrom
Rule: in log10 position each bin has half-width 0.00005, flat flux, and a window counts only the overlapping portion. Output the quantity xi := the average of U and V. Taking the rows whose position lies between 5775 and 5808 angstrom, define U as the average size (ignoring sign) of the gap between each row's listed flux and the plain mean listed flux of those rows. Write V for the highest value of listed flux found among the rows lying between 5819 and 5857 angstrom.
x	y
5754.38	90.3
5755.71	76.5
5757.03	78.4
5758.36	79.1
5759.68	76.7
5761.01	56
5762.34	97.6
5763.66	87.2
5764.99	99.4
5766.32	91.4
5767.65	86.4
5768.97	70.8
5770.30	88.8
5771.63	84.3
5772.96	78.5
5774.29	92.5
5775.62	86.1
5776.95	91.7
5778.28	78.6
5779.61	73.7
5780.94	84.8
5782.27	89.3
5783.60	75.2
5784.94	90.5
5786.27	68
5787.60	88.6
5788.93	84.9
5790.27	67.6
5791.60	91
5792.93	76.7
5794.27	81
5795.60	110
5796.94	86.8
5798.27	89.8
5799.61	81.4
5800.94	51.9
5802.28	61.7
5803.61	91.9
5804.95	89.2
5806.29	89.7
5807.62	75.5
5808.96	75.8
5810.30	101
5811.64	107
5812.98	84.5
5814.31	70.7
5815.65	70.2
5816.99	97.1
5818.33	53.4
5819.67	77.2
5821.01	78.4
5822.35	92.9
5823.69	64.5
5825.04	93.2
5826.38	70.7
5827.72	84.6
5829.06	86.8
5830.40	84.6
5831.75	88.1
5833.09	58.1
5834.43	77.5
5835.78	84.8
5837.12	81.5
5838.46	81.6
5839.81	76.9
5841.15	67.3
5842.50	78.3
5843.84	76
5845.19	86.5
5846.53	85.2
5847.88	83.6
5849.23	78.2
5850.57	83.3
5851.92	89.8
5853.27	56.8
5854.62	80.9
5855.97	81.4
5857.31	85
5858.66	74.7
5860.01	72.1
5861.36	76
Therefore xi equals 51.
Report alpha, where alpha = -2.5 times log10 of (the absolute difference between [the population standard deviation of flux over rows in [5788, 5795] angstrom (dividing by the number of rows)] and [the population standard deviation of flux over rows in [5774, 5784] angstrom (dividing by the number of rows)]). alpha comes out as 0.0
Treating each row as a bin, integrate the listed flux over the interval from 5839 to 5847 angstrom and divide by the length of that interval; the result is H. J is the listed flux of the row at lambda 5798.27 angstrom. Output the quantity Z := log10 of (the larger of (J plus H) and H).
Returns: 2.225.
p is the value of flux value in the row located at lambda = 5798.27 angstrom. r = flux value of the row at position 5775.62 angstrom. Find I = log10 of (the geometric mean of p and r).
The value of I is 1.944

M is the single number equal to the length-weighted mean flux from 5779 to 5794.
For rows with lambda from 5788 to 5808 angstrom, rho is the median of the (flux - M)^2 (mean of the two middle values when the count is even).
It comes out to 77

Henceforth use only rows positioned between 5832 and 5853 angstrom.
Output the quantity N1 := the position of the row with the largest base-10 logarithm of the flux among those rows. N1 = 5851.92 angstrom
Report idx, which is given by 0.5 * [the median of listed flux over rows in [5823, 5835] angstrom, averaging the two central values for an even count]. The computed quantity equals 42.3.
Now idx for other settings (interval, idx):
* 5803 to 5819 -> 43.4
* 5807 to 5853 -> 40.8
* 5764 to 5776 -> 43.2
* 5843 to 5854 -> 41.7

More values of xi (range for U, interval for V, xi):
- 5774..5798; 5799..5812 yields 57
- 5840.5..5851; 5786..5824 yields 57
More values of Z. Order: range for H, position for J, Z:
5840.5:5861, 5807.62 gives 2.188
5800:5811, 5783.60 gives 2.190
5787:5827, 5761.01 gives 2.139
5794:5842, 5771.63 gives 2.218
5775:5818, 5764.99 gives 2.261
